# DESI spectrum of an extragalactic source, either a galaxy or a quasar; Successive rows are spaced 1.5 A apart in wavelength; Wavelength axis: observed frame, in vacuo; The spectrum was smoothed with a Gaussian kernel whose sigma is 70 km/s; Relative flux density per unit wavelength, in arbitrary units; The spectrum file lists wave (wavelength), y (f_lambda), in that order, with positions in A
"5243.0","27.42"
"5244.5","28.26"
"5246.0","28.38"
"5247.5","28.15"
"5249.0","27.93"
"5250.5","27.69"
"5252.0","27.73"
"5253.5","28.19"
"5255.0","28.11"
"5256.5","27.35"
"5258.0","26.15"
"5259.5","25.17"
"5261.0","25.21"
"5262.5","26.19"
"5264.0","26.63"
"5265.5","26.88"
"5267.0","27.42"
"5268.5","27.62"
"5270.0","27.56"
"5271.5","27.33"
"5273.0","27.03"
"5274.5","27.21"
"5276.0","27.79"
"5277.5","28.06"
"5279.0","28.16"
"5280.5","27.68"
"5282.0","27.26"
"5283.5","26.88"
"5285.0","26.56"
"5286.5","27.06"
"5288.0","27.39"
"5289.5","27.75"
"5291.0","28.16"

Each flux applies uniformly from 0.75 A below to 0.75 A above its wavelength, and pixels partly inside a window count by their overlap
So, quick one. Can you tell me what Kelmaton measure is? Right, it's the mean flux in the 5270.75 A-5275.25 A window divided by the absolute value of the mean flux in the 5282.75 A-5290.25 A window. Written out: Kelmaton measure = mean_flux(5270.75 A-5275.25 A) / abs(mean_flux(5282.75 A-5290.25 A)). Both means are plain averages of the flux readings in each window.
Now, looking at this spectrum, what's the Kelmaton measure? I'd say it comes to 1.00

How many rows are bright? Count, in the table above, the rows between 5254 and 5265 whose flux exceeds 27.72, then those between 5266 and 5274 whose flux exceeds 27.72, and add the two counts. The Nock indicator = 1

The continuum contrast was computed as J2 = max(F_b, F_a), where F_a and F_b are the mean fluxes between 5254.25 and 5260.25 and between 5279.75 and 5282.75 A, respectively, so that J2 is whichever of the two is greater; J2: 27.5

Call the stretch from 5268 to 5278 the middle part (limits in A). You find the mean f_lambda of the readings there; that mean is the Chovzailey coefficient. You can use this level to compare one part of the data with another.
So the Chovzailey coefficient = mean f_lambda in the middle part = 27.5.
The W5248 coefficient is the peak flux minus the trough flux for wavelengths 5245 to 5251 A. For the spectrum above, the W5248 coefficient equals 0.69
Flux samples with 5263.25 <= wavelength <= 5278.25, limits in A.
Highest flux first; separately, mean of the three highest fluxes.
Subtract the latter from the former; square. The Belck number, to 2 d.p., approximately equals 0.06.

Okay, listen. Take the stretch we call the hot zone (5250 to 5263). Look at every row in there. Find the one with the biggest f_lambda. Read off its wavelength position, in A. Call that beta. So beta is 5253.5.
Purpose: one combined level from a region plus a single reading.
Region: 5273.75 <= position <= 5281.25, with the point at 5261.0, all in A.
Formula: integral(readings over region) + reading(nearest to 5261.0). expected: 234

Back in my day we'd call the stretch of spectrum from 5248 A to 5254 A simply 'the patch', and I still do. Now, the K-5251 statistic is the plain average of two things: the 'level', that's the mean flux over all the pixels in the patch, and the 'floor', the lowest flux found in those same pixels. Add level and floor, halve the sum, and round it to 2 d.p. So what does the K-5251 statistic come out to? 27.79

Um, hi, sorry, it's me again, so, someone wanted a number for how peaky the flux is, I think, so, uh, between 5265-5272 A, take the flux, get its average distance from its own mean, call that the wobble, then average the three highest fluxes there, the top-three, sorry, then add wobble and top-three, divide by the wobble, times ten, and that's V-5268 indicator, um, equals 1349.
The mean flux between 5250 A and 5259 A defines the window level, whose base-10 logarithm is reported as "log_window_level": 1.44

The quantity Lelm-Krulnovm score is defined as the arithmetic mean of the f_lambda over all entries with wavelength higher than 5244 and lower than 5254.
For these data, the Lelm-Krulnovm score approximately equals 28.0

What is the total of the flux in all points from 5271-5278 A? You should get 137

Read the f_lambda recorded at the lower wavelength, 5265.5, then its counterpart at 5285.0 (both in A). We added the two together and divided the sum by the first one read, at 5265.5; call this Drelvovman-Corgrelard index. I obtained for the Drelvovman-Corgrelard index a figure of 1.99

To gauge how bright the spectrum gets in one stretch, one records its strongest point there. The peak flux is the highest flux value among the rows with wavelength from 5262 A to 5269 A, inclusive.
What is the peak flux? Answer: 27.62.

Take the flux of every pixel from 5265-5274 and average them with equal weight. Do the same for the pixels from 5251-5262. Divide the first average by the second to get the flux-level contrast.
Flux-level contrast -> 1.02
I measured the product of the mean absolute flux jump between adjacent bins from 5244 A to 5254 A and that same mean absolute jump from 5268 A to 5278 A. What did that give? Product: 0.059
